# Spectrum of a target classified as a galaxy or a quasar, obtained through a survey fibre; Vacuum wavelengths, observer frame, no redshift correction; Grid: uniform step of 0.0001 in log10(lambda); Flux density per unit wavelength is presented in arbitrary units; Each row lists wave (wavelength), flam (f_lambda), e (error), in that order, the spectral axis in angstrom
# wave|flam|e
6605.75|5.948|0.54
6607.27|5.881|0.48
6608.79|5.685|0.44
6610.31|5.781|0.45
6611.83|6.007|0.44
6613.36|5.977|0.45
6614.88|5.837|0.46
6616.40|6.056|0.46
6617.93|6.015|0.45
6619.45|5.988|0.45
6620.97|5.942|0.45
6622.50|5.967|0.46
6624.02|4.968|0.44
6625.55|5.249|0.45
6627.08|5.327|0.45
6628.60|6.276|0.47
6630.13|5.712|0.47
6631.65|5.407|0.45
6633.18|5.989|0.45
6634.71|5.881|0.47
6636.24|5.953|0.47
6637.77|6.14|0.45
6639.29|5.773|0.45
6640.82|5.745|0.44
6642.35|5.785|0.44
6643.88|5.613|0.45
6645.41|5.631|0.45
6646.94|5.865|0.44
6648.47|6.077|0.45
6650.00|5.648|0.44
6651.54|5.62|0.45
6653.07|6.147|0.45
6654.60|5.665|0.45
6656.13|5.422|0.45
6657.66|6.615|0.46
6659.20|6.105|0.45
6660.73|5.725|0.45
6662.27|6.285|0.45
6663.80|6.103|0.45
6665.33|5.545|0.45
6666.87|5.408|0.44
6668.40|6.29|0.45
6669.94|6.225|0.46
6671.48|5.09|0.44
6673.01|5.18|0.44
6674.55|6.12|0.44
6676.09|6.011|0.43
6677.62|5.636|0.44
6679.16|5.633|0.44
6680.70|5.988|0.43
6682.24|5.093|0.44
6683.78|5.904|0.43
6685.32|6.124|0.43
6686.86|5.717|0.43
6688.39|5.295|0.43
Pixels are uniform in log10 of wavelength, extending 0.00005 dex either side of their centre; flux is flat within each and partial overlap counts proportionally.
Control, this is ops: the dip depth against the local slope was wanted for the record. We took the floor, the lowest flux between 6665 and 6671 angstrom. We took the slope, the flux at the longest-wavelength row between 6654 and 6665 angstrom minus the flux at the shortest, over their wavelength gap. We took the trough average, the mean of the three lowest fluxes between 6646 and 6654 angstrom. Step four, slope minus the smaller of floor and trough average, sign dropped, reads 5.36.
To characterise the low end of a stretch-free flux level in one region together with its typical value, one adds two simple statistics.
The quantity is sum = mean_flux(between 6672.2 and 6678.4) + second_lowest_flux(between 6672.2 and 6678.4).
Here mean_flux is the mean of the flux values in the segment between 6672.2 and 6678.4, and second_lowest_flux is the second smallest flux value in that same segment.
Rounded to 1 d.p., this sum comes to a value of 11.4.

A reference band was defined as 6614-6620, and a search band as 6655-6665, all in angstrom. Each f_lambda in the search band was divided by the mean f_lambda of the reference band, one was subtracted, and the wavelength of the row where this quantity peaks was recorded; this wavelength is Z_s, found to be 6657.66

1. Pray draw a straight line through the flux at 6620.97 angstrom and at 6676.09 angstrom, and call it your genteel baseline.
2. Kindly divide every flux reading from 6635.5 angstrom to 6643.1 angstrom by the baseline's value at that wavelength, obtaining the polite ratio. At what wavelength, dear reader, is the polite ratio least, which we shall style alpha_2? 6640.82 angstrom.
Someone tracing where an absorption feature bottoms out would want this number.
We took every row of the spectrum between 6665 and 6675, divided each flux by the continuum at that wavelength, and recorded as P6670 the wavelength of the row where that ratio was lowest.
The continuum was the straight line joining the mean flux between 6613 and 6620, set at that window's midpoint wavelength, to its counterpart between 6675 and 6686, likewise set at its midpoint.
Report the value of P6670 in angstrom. 6671.48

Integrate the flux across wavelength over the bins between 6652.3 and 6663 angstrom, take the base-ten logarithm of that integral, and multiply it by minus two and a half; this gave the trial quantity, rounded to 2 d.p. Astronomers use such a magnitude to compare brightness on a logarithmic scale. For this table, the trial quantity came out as -4.52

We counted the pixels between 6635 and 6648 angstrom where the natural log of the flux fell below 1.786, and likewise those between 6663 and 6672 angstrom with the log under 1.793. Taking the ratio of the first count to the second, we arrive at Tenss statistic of 2.3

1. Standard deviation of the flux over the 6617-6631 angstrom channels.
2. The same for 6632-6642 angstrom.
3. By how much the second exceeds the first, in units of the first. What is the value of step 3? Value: -0.7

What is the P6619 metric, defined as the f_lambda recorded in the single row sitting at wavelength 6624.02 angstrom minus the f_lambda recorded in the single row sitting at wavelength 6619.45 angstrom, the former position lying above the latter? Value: -1.0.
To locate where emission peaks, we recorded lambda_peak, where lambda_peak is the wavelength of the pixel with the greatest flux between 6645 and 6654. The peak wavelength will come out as 6653.07 angstrom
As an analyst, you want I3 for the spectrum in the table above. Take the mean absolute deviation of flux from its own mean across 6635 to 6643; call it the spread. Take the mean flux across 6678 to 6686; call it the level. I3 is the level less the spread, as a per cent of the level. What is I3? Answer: 98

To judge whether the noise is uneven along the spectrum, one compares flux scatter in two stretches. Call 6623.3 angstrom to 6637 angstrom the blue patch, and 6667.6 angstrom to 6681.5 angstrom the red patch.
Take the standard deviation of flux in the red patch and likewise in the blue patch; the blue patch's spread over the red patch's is 1.0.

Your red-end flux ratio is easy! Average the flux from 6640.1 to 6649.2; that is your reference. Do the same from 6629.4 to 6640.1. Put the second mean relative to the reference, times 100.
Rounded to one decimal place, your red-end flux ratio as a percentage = 100.9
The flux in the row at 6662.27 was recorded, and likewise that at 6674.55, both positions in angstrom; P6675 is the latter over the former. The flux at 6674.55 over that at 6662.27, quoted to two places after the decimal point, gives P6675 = 0.97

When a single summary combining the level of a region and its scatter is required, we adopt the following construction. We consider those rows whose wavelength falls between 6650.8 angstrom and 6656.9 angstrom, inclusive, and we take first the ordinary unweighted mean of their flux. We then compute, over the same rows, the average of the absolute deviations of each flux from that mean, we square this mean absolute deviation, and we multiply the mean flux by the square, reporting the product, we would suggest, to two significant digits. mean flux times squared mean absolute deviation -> 0.27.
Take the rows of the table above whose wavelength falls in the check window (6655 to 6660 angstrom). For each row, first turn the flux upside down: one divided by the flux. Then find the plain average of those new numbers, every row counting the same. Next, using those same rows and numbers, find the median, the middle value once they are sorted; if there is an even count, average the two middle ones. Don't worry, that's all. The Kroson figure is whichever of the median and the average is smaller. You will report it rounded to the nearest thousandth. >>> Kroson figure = 0.164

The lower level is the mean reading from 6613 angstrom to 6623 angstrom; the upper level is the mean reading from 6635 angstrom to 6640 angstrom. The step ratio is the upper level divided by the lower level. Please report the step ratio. 1.00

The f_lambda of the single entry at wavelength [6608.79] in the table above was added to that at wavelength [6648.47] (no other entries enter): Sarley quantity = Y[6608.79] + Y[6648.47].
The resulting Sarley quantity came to 11.8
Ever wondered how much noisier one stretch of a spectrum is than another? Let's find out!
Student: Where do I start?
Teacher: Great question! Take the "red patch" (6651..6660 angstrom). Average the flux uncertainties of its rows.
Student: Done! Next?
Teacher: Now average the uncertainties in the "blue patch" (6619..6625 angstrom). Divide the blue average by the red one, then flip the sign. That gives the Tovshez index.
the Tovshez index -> -1.00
